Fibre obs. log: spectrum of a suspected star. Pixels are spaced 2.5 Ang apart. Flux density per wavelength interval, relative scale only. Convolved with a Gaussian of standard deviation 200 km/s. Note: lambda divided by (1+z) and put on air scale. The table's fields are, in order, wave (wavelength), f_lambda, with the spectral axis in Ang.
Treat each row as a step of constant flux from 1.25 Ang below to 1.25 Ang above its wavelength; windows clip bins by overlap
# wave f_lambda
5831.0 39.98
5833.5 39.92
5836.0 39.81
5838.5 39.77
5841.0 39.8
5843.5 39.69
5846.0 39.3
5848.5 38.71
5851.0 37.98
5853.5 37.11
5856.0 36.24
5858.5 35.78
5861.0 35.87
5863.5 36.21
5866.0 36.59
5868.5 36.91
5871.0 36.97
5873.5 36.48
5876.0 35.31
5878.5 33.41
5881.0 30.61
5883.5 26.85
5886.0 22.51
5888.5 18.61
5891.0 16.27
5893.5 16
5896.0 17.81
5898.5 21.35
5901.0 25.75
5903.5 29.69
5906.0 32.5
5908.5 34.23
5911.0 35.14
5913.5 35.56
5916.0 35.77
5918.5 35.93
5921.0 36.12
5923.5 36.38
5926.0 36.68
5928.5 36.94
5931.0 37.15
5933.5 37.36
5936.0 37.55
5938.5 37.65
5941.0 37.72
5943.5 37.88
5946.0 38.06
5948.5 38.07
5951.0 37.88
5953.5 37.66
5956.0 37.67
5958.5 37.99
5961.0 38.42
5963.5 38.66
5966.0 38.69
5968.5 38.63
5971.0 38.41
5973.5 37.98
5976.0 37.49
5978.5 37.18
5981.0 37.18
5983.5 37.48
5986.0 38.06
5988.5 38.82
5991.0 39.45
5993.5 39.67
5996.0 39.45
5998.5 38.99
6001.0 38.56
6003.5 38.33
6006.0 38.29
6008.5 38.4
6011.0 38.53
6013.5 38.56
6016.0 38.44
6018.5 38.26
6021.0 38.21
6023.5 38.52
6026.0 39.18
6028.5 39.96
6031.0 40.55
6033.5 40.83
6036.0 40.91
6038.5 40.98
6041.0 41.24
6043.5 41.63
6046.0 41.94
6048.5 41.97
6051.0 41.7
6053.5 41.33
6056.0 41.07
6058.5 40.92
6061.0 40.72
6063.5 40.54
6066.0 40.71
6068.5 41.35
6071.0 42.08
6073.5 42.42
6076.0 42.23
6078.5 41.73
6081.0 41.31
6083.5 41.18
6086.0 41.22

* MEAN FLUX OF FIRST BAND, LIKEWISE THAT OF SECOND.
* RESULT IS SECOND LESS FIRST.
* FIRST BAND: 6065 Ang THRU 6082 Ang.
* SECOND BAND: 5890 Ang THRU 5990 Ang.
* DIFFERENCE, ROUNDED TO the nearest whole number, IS -7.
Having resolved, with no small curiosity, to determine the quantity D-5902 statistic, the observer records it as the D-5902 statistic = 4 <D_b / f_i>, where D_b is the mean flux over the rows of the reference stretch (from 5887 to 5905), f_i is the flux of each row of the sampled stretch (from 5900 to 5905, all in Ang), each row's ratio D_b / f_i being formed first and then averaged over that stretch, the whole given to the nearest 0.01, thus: 3.01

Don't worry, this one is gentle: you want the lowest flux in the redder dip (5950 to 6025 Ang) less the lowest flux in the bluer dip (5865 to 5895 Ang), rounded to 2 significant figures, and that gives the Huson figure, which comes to 21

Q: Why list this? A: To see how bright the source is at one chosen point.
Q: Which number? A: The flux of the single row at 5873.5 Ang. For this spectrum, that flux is 36.48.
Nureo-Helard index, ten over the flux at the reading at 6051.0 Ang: 0.240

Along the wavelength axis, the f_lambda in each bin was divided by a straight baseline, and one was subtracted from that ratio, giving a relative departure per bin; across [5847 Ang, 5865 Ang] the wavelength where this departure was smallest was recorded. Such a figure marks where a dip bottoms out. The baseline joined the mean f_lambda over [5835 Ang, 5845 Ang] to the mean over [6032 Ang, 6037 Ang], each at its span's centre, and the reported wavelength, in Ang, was 5858.5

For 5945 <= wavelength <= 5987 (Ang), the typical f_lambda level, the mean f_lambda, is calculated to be 38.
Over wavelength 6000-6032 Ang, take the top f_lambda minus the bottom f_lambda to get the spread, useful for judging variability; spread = 2.3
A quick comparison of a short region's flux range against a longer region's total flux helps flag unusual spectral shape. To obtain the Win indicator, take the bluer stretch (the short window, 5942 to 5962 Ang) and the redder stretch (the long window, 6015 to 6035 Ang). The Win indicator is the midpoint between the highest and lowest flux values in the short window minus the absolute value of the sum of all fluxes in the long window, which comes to -276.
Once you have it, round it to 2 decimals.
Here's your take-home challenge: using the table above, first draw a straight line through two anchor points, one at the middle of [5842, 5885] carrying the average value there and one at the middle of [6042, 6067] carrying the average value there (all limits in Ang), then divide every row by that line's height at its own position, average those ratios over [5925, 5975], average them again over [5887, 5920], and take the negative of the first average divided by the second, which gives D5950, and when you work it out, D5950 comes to -1.34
